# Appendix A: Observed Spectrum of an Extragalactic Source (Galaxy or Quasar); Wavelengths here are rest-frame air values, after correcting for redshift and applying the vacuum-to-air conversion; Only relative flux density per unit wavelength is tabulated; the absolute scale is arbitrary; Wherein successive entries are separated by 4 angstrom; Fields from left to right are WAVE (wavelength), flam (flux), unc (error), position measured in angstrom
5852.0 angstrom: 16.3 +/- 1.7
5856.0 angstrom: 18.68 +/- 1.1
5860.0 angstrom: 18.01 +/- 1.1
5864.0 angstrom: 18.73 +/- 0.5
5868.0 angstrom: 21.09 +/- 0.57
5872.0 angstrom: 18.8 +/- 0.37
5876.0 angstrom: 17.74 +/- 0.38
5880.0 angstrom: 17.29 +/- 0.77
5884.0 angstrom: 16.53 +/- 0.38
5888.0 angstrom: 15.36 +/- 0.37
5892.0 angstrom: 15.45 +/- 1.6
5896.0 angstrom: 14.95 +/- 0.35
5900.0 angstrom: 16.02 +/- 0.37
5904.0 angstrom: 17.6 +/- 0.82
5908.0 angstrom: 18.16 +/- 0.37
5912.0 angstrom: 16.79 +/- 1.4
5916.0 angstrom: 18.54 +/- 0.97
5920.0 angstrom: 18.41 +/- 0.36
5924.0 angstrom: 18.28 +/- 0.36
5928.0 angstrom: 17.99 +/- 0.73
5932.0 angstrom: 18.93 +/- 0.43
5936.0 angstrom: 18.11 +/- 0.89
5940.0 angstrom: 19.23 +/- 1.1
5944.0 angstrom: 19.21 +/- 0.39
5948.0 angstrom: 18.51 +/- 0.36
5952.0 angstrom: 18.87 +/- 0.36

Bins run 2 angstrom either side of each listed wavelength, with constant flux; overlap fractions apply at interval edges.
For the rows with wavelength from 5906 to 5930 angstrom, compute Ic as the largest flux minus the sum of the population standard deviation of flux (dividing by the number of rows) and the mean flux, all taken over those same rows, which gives -0.1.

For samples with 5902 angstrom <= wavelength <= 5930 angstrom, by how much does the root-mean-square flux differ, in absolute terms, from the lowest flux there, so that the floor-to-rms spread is 1.2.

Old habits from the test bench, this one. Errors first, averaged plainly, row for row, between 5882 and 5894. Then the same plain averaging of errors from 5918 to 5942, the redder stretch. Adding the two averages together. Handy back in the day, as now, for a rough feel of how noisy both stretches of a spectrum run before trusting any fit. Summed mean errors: 1.4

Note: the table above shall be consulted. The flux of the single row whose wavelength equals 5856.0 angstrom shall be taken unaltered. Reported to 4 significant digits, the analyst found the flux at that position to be 18.68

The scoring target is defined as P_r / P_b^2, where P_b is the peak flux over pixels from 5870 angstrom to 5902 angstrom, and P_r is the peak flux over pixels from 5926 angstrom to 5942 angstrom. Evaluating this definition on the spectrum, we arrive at 0.054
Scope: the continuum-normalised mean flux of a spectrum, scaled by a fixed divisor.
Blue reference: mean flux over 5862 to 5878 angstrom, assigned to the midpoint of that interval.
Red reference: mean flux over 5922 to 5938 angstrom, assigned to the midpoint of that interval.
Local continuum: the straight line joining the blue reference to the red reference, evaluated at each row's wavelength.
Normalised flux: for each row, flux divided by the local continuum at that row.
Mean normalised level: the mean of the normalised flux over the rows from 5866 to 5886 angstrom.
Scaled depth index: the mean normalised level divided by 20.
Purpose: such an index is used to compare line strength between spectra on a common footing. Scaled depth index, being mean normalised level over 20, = 0.0481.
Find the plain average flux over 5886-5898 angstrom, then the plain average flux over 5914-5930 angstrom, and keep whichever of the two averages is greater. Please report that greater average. 18.3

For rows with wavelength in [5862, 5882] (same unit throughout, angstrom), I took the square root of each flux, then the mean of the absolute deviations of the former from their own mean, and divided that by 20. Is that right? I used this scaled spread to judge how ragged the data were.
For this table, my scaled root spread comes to 0.0056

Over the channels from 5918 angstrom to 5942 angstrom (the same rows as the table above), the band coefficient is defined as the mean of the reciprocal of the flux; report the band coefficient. 0.0541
